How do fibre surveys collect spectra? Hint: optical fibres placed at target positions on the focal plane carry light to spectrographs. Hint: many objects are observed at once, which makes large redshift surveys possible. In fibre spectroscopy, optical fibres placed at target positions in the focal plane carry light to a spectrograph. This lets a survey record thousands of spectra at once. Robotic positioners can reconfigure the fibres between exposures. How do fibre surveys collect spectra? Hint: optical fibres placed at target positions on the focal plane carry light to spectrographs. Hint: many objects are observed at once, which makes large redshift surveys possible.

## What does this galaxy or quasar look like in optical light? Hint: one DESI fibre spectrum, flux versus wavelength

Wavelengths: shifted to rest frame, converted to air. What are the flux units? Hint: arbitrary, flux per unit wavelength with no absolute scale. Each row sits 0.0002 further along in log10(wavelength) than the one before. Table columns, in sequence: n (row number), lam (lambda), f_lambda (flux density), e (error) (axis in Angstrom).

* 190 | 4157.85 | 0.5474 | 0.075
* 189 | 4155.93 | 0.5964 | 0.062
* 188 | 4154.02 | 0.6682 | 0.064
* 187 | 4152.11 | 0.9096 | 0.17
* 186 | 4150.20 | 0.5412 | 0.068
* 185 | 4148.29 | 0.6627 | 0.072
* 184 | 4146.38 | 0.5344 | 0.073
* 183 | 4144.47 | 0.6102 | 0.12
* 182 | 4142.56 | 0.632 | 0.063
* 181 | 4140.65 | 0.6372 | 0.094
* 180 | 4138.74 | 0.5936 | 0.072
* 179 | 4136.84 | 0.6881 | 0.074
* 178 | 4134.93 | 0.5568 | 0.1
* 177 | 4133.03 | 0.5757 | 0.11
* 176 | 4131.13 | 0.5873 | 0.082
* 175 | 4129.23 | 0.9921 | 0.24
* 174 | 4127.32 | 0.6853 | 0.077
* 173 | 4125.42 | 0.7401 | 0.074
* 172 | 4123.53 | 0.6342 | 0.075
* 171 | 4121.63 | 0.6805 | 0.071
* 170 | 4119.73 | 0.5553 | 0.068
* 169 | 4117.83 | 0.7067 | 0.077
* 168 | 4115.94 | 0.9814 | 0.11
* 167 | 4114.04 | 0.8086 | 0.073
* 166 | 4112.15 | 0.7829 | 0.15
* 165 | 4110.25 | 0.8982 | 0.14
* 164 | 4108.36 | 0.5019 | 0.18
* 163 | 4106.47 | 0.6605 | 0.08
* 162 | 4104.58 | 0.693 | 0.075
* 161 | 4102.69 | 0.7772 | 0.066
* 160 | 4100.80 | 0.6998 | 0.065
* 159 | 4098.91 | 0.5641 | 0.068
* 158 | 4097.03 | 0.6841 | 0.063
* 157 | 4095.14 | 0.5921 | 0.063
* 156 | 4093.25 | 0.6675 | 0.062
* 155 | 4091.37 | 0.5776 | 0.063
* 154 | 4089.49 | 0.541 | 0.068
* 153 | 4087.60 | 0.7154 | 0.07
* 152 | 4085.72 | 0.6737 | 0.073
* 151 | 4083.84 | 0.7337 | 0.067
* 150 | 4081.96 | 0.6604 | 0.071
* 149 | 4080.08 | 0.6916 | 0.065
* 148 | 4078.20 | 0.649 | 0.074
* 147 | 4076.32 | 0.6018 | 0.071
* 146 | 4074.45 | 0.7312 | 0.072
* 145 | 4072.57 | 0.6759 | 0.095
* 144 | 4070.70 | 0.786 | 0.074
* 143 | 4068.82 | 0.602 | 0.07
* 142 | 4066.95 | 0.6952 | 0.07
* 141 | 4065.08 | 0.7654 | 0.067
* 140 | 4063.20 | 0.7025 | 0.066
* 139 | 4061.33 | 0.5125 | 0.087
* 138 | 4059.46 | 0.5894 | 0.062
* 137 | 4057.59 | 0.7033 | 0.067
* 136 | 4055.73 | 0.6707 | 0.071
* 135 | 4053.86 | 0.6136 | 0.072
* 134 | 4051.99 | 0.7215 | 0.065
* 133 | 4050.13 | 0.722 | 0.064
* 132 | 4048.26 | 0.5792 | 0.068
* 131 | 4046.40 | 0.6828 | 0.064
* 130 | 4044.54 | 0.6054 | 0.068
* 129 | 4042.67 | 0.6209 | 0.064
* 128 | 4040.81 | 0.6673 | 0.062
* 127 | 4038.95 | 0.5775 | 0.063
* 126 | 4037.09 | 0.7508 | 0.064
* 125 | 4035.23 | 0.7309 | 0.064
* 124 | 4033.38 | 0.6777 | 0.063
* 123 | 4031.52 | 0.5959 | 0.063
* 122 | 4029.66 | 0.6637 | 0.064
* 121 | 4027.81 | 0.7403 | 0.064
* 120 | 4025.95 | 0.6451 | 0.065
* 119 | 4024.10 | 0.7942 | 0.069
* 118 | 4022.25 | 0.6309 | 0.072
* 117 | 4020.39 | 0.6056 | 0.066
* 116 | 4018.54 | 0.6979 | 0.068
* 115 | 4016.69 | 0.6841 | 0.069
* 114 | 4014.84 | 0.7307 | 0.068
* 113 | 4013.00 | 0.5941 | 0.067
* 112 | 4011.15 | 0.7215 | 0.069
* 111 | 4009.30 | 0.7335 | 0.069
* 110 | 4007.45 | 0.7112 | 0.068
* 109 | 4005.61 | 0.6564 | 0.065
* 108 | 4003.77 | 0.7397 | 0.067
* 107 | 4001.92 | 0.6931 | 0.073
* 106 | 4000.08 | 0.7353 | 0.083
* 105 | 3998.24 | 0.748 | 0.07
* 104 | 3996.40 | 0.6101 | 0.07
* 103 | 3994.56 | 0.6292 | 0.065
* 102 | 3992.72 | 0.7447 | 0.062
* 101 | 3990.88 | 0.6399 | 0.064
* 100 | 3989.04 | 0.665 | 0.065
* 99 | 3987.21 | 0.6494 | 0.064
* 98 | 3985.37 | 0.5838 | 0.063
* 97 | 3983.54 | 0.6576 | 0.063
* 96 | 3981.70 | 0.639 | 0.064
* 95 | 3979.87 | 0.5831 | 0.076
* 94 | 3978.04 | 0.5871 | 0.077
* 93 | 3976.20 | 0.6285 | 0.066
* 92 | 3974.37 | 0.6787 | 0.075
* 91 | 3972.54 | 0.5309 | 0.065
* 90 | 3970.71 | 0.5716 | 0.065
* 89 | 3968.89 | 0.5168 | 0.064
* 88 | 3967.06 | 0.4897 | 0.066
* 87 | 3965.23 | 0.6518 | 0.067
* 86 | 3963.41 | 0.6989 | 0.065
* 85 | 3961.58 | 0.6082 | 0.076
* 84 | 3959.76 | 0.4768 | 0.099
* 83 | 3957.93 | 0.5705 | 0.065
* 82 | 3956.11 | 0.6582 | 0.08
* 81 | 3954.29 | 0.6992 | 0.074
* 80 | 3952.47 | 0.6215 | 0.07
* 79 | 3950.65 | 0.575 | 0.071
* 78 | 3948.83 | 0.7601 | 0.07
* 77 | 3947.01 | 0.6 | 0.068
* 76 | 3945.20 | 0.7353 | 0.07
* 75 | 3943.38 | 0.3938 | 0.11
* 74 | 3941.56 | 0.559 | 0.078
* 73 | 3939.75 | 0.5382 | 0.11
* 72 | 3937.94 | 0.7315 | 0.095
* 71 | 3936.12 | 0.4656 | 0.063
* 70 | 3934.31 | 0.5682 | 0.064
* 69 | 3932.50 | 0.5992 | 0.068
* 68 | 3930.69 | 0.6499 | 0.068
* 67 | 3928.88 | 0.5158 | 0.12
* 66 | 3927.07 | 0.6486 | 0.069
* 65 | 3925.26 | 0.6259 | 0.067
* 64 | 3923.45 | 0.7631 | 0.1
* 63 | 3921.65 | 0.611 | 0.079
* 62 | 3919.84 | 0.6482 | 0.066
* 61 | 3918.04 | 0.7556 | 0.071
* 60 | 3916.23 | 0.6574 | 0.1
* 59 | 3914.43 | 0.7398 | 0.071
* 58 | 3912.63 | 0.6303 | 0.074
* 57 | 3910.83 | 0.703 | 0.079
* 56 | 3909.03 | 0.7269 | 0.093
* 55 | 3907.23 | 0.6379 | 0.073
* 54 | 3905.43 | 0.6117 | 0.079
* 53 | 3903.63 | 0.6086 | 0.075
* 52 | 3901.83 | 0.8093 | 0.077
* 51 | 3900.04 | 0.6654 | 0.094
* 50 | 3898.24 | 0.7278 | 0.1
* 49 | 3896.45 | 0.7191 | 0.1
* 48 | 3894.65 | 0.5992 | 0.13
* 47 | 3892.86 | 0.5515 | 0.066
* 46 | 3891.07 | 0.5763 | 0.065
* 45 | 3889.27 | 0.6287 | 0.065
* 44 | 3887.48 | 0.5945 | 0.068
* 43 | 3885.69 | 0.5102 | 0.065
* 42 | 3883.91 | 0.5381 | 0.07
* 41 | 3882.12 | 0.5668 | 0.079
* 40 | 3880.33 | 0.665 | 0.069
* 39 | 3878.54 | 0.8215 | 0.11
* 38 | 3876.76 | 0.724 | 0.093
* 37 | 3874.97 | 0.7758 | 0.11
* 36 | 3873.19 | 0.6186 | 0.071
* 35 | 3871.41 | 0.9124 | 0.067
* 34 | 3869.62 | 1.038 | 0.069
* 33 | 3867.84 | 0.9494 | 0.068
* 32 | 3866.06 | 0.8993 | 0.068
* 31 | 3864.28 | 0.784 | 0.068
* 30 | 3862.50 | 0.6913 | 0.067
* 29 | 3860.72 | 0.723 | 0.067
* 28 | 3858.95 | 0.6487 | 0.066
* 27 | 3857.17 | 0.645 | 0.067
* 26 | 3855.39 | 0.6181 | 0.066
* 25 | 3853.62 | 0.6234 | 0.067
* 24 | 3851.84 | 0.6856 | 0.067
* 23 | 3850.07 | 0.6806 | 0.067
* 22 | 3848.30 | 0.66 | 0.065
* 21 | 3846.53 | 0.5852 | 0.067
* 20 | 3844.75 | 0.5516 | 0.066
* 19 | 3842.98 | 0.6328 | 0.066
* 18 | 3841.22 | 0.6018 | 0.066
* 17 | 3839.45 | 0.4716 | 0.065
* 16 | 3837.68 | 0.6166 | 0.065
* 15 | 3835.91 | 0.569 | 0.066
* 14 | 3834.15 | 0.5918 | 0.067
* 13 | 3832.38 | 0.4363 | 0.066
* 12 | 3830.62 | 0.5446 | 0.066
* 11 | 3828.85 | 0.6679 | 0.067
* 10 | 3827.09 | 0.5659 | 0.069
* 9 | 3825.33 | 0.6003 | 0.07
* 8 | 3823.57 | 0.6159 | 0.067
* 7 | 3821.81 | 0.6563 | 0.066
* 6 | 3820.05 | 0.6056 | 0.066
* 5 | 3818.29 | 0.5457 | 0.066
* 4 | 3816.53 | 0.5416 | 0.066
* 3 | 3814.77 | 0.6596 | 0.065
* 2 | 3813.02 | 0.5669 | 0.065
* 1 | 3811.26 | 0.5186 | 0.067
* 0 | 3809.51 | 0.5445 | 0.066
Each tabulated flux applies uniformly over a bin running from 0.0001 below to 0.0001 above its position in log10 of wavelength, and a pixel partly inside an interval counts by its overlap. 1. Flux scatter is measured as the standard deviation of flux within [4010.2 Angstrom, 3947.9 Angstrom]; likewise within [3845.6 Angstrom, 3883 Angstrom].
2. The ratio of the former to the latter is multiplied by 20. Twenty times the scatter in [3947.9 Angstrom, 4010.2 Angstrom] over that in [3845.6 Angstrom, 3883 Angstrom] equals 12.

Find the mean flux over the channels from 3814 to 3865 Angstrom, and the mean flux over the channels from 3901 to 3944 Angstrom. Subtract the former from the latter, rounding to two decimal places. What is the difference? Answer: 0.02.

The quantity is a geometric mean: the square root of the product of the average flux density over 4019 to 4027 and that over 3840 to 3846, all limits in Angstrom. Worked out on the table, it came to 0.63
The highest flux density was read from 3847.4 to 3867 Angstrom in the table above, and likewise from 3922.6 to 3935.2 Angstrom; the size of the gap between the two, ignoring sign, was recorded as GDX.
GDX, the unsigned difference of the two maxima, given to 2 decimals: 0.14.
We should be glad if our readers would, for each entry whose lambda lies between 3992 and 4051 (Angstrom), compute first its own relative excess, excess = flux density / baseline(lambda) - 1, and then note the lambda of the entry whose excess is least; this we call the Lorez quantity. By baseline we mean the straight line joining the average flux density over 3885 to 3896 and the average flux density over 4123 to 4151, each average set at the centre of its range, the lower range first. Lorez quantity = 4048.26 Angstrom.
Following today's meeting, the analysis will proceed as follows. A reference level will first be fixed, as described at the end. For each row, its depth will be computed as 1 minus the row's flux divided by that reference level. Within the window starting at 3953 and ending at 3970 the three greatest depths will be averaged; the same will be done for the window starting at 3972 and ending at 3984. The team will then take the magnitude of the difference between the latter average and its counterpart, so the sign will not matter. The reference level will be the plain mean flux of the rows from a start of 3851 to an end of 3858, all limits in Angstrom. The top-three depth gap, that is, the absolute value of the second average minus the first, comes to 0.11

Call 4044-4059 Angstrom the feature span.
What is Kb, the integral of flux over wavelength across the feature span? 10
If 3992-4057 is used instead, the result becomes 44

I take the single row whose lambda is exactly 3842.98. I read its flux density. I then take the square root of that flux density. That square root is 0.80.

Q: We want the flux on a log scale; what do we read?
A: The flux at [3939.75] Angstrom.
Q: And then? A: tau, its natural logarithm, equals -0.62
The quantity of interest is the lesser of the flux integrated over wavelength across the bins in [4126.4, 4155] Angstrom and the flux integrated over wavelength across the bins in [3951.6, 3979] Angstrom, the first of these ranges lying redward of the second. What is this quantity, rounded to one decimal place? 16.4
